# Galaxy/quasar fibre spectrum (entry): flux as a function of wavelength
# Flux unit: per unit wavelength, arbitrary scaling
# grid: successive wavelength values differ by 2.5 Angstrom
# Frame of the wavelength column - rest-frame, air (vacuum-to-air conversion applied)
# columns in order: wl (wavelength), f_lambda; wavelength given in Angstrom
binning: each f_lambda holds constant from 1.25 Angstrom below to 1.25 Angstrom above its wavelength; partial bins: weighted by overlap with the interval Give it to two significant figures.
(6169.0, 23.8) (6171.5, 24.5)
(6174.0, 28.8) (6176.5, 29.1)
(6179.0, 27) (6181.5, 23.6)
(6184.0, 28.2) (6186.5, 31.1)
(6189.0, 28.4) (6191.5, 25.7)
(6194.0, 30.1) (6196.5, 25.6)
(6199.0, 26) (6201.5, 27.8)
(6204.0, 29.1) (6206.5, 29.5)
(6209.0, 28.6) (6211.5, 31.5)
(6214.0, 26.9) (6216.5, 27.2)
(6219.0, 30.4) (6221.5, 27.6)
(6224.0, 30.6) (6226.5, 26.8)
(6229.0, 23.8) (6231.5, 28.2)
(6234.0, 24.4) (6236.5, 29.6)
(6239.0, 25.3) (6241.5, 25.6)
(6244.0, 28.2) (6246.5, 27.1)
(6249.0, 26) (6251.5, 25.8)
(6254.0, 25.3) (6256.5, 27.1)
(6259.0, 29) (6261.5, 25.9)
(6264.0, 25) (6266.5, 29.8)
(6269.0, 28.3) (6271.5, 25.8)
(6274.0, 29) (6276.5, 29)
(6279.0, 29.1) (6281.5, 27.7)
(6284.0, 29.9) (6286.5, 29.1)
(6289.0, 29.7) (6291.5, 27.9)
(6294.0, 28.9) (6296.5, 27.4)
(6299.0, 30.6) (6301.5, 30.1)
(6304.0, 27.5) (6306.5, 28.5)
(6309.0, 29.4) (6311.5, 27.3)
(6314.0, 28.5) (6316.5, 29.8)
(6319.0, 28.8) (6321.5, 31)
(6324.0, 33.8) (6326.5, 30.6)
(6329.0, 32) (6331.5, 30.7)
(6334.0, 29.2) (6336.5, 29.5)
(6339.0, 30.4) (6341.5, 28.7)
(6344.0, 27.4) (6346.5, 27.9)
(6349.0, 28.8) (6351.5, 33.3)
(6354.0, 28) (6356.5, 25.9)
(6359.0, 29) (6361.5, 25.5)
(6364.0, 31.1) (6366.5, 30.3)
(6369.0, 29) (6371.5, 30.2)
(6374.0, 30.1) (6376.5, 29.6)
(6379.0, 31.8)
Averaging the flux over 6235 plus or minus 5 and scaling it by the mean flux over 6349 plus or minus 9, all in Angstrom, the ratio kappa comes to 0.94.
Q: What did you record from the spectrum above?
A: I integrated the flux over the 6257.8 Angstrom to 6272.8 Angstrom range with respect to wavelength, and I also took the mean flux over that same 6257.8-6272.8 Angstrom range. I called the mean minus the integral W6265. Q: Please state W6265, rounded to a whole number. -382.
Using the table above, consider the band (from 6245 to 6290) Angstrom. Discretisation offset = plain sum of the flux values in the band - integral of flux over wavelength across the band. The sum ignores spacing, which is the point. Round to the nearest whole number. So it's -748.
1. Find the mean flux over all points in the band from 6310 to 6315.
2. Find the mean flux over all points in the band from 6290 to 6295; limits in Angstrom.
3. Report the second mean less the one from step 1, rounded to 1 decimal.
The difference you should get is 0.5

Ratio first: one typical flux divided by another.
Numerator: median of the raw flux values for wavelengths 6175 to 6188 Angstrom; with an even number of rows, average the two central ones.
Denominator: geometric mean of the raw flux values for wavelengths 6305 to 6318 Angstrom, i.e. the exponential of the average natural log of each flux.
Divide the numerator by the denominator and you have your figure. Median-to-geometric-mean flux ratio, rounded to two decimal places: 0.98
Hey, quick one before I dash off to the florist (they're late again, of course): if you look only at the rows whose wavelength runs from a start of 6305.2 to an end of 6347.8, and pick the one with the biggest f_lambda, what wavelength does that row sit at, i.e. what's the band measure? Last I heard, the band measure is 6324.0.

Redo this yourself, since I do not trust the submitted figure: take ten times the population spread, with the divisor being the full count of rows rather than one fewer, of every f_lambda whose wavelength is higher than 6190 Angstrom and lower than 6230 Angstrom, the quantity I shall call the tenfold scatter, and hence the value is 21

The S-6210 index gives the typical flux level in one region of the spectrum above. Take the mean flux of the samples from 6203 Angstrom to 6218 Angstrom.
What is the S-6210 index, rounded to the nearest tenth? 28.8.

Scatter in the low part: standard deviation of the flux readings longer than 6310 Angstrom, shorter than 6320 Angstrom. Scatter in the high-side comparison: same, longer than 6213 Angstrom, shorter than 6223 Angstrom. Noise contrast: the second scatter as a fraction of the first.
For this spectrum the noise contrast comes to 1.56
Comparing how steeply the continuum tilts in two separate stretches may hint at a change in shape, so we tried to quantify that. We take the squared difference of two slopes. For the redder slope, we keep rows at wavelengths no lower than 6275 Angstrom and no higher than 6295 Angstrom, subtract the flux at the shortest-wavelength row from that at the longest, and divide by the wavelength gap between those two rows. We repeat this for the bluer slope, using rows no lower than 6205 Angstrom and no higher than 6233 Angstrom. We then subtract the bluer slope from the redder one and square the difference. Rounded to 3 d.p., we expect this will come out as 0.002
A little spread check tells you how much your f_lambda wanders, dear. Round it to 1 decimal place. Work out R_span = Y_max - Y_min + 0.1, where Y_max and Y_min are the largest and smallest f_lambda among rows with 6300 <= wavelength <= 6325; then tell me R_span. 6.6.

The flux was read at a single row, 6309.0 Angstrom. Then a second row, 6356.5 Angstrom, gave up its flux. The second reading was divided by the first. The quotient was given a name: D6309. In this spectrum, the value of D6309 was 0.88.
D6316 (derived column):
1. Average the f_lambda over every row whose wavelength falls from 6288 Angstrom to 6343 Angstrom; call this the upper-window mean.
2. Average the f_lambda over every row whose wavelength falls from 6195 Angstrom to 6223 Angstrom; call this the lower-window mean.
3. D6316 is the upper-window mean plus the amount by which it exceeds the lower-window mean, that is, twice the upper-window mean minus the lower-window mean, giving 30.9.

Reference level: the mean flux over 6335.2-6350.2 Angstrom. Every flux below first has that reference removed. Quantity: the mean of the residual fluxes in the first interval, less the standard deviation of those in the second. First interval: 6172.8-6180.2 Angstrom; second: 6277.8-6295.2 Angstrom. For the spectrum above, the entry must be -1.3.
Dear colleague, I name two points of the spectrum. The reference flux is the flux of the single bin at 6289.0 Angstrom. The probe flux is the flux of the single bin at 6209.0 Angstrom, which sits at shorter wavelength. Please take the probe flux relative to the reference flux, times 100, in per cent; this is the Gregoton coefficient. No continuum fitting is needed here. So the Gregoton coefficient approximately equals 96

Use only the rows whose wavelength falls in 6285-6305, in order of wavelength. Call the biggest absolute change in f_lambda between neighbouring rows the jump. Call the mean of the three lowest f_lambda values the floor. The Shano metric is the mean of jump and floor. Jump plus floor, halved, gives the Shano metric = 15.4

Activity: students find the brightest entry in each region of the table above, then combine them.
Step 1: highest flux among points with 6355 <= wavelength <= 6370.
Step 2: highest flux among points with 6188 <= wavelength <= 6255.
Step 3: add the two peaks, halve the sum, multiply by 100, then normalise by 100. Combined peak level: 31.3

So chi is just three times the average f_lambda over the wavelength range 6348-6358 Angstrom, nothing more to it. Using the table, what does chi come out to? 87.0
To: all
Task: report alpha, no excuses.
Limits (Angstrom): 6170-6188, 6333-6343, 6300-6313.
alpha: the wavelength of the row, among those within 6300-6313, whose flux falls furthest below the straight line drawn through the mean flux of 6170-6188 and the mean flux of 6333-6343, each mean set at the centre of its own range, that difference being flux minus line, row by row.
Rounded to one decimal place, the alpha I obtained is 6311.5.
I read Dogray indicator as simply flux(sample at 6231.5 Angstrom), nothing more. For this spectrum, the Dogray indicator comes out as 28.2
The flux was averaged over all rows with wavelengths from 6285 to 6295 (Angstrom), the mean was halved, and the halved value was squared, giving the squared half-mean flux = 209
